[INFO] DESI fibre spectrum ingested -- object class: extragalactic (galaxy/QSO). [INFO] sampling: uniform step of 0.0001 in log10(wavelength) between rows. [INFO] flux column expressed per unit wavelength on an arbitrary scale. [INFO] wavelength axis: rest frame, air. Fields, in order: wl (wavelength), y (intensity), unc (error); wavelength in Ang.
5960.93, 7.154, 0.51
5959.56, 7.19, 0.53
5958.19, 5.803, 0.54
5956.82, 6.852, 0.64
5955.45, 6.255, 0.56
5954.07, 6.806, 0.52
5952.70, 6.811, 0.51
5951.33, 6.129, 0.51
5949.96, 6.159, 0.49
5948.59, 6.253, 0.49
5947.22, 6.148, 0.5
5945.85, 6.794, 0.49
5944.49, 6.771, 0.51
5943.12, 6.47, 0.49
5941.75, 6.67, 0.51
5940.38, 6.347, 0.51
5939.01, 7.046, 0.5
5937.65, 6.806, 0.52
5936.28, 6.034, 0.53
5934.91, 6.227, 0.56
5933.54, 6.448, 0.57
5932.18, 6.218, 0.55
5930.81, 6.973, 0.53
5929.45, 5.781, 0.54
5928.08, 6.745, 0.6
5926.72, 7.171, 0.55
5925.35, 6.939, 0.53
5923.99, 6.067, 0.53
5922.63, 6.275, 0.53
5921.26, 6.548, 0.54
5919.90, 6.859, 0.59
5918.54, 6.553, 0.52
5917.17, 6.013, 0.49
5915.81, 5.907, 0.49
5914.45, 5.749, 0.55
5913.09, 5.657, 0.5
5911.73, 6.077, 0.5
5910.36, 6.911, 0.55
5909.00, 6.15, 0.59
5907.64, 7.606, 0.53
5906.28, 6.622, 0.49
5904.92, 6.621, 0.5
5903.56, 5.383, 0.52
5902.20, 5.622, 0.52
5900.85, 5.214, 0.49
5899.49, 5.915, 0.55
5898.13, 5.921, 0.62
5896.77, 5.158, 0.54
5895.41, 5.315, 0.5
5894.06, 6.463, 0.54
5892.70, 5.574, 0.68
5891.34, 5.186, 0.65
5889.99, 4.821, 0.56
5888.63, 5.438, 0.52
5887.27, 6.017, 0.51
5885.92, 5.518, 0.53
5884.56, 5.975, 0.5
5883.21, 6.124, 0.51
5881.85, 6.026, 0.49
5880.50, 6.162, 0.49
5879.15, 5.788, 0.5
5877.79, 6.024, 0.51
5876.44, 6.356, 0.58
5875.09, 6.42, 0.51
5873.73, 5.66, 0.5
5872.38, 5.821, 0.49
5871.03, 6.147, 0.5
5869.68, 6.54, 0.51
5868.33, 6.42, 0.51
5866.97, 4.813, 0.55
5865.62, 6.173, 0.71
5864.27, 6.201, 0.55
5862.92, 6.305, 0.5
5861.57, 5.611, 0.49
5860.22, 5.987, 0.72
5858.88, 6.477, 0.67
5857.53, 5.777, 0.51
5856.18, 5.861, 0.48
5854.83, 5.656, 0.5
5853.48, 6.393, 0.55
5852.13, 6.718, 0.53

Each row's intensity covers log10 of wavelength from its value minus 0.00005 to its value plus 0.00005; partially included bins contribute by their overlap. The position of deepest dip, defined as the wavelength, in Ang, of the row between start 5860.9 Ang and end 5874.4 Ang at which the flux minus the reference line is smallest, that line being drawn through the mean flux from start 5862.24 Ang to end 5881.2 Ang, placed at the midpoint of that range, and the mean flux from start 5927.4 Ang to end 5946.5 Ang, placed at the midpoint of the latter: 5866.97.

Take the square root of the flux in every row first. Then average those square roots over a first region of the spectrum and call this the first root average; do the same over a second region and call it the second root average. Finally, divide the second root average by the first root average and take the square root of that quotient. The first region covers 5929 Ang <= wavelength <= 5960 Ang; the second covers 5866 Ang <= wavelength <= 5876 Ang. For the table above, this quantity 0.980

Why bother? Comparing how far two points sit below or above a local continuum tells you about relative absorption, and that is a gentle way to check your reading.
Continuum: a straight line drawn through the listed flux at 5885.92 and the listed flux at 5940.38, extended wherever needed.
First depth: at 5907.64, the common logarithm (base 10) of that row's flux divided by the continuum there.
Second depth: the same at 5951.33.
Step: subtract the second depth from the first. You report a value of 0.14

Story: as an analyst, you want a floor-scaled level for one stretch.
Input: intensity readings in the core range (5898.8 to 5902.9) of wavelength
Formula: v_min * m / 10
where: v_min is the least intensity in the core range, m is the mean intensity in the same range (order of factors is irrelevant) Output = 2.9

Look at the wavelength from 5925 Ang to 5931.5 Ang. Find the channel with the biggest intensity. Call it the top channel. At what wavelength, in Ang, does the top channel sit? 5926.72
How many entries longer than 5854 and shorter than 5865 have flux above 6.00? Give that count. 3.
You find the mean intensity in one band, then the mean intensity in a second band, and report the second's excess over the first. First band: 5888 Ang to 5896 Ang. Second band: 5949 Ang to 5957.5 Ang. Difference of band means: 1.0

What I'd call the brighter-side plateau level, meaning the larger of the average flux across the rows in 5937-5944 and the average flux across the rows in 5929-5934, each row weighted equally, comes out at 6.67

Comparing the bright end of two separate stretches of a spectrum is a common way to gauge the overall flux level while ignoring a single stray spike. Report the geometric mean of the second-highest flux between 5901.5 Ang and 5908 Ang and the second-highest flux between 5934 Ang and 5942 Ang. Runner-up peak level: 6.71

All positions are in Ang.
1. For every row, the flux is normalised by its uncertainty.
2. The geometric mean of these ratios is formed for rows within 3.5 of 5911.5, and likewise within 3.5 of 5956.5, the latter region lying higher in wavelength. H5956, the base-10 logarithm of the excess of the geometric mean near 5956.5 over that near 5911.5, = -0.4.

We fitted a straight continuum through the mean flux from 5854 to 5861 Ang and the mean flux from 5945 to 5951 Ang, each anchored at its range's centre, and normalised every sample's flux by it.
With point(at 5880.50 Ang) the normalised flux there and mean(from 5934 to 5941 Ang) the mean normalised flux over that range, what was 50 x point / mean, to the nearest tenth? 49.4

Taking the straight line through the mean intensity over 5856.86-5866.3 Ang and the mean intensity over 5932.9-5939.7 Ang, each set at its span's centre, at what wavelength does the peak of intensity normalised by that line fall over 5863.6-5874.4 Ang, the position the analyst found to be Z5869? 5869.68 Ang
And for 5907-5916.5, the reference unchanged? 5907.64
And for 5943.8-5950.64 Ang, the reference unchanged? 5945.85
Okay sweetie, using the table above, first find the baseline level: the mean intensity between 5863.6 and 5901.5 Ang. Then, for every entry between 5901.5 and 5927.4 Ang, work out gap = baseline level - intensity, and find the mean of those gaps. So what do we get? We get -0.5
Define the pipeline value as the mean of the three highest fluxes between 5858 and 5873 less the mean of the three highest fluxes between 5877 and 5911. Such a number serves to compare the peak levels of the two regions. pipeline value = -0.57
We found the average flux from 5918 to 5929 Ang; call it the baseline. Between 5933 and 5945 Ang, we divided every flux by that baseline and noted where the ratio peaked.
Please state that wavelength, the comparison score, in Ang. 5939.01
